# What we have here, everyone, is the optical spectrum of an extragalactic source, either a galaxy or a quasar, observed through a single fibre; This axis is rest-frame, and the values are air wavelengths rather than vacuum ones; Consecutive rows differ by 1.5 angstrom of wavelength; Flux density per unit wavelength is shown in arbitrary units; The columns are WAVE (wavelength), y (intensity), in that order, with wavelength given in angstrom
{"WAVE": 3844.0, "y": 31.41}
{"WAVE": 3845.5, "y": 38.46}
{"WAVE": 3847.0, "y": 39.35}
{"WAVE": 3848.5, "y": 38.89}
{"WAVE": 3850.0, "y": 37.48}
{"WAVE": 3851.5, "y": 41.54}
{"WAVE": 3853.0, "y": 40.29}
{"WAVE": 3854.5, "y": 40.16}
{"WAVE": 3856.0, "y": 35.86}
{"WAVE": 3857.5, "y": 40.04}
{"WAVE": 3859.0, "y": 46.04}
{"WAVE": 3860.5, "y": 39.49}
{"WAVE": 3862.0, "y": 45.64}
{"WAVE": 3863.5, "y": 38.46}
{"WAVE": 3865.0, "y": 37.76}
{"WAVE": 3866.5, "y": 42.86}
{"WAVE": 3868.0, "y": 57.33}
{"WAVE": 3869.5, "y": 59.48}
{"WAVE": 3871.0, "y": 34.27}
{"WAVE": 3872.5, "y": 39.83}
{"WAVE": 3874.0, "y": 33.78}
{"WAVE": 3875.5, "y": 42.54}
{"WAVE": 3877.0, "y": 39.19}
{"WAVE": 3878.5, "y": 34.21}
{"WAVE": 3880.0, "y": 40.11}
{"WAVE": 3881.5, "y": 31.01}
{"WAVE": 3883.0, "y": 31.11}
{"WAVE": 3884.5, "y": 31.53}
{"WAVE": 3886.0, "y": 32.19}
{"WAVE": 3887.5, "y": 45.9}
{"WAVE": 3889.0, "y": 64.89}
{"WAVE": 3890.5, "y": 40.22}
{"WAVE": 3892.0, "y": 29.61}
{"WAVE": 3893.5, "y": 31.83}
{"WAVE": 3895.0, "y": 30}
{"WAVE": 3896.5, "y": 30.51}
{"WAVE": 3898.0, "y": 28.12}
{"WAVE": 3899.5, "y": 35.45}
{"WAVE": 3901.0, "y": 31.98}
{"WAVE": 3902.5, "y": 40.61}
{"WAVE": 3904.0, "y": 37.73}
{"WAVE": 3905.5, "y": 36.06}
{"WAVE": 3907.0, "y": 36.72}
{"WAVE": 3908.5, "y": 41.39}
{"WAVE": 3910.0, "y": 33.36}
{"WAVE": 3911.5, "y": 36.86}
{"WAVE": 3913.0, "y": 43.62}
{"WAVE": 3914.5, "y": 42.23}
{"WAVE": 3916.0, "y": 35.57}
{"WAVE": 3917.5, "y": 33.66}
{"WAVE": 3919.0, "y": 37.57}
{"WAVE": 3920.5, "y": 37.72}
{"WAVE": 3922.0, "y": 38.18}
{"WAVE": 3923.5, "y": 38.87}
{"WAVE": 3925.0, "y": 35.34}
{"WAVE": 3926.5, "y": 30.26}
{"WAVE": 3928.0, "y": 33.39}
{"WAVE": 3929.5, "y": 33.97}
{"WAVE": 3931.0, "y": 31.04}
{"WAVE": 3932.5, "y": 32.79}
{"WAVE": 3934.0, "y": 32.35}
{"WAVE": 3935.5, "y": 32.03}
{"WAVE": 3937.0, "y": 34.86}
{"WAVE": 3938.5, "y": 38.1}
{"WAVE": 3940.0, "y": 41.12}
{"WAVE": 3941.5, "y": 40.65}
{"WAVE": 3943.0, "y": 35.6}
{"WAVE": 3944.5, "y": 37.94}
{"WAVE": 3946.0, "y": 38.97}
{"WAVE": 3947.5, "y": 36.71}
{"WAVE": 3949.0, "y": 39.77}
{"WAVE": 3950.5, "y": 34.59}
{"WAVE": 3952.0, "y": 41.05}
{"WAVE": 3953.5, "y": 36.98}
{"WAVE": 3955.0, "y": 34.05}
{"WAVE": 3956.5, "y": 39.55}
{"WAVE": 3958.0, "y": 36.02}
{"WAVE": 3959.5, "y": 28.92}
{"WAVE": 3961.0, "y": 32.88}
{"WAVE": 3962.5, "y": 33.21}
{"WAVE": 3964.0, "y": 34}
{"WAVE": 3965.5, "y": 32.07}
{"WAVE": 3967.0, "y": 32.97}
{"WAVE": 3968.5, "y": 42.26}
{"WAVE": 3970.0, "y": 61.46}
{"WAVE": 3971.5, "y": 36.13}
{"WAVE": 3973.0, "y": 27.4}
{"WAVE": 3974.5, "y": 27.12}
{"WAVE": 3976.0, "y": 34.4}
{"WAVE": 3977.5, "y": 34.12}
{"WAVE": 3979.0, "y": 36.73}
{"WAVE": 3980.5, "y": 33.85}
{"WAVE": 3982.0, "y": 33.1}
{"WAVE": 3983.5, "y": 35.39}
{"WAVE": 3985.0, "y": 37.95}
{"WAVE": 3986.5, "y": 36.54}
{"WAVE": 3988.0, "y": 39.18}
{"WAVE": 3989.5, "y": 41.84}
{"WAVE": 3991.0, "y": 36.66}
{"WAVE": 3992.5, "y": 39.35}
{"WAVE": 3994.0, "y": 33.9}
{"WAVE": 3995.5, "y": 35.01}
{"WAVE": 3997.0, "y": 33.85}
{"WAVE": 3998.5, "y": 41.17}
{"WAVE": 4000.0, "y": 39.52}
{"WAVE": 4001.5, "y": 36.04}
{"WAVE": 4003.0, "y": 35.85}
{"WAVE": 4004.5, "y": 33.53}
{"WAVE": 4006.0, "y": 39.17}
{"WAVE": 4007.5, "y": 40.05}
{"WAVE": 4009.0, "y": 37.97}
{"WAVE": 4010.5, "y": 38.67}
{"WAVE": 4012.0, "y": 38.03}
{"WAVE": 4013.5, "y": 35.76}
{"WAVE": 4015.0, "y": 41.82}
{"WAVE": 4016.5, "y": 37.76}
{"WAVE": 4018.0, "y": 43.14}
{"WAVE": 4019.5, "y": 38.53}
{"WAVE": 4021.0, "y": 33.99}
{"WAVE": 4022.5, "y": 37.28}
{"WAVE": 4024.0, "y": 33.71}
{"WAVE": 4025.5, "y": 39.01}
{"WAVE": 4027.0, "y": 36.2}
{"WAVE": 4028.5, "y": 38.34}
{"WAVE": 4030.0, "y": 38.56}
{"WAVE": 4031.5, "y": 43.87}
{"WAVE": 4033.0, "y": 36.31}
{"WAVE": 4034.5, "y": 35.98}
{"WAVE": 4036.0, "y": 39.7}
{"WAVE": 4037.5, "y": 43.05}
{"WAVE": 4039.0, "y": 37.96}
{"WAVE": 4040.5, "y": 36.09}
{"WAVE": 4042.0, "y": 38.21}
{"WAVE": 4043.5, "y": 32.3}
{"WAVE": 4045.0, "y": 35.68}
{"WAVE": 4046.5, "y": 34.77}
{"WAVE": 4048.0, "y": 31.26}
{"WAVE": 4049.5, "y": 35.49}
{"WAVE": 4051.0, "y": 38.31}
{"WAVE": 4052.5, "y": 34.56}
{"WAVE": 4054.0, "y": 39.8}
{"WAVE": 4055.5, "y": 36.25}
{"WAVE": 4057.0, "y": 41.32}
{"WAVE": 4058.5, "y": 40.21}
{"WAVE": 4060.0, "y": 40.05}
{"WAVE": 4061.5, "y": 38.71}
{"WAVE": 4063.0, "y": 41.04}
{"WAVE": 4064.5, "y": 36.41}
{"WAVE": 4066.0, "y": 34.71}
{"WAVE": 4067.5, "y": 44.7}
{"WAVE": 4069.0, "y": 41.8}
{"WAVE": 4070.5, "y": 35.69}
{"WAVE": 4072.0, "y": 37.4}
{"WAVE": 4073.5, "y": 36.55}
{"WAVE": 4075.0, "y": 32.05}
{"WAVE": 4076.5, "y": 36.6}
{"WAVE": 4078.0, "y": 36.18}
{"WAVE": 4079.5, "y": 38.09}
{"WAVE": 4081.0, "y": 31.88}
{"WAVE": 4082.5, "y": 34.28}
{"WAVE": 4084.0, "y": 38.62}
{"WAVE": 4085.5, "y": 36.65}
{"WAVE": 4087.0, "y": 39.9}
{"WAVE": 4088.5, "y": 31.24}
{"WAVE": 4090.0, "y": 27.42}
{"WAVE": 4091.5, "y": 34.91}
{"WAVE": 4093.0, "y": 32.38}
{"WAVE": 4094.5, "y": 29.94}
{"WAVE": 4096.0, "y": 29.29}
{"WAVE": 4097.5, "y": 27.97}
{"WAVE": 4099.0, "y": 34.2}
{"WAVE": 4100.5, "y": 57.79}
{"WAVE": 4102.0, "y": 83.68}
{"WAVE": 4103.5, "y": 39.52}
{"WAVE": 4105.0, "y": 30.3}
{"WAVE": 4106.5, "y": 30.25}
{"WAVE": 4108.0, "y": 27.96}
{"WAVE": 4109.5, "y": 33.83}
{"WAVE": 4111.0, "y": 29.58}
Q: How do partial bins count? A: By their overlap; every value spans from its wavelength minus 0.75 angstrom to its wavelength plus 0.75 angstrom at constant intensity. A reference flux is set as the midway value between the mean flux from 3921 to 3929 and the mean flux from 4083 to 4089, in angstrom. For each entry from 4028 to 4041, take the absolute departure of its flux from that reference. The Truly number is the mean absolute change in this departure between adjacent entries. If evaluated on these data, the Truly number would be 3.4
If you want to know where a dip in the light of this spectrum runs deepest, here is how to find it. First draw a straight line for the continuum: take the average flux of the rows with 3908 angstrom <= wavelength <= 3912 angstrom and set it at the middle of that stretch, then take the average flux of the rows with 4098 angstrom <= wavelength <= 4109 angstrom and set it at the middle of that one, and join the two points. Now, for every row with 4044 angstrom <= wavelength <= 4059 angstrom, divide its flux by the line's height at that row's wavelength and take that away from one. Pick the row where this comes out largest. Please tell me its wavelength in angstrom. 4048.0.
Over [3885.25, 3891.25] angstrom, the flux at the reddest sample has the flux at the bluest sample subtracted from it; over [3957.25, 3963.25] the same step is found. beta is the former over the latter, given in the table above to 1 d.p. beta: -2.9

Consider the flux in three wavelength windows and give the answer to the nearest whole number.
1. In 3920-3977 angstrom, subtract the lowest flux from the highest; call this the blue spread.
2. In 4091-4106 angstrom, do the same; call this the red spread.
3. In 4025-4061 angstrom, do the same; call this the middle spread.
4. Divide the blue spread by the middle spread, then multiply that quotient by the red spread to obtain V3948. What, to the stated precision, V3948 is 152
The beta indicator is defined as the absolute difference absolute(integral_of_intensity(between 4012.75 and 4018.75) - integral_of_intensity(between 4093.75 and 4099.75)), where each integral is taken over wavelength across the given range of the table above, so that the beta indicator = 56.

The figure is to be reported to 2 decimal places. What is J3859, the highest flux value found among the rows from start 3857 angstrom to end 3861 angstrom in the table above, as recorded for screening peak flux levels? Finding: 46.04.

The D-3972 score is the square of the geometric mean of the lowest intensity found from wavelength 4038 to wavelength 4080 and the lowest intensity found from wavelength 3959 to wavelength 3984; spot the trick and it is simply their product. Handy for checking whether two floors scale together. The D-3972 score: 848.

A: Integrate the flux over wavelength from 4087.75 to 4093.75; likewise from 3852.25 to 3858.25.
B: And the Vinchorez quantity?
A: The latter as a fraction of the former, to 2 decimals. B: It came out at 1.24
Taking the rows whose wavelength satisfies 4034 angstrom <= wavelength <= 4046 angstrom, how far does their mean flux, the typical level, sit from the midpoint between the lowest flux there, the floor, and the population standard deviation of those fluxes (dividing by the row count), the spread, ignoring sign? 19.7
